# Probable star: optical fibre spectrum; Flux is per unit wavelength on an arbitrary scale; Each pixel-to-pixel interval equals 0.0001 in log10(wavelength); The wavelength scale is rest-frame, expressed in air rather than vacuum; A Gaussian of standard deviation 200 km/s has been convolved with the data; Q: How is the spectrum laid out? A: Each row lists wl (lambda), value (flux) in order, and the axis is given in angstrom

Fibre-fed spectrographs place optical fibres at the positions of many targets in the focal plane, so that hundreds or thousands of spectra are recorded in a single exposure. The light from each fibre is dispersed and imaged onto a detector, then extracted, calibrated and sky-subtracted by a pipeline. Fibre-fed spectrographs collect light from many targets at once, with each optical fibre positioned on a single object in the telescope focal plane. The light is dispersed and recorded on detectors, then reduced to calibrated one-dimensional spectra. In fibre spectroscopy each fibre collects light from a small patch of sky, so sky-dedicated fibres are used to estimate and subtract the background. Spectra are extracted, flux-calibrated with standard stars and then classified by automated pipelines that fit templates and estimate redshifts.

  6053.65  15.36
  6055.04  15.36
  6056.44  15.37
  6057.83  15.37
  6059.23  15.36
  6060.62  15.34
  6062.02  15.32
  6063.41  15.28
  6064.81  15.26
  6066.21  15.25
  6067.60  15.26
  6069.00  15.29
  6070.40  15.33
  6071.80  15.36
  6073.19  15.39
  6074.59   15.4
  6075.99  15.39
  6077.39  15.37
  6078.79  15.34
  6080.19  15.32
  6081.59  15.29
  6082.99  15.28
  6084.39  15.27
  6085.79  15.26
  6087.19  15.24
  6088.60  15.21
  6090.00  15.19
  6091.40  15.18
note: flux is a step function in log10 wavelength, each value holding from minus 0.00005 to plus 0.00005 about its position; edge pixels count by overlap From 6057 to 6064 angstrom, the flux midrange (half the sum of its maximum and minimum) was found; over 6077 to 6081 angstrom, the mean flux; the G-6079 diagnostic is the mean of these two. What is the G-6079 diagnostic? 15.33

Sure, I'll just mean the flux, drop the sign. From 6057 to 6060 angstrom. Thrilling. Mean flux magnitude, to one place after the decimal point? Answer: 15.4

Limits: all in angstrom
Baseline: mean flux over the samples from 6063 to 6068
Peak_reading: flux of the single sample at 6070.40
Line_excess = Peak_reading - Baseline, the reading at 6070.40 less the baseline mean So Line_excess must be 0.07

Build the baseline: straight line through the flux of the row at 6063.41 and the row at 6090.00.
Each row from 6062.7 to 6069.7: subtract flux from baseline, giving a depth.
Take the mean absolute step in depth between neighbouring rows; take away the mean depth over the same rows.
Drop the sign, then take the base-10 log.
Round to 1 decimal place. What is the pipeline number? -1.8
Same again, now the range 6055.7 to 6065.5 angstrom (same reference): -1.3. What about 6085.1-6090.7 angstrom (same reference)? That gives -1.3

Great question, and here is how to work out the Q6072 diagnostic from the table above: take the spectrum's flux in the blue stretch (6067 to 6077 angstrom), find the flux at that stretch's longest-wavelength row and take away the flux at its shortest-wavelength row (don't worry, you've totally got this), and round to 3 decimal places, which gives 0.130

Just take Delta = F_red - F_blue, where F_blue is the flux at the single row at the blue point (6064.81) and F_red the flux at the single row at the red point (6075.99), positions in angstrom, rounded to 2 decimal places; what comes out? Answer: 0.13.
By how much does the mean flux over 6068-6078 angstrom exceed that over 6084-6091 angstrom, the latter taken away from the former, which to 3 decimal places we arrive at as 0.127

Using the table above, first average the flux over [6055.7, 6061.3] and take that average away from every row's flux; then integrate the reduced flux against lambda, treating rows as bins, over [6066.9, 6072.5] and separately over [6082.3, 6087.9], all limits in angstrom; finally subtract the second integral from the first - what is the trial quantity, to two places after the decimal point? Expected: 0.27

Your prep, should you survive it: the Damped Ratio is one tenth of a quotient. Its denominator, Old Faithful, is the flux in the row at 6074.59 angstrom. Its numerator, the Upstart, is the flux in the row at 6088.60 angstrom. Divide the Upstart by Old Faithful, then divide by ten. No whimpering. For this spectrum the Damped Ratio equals 0.0988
